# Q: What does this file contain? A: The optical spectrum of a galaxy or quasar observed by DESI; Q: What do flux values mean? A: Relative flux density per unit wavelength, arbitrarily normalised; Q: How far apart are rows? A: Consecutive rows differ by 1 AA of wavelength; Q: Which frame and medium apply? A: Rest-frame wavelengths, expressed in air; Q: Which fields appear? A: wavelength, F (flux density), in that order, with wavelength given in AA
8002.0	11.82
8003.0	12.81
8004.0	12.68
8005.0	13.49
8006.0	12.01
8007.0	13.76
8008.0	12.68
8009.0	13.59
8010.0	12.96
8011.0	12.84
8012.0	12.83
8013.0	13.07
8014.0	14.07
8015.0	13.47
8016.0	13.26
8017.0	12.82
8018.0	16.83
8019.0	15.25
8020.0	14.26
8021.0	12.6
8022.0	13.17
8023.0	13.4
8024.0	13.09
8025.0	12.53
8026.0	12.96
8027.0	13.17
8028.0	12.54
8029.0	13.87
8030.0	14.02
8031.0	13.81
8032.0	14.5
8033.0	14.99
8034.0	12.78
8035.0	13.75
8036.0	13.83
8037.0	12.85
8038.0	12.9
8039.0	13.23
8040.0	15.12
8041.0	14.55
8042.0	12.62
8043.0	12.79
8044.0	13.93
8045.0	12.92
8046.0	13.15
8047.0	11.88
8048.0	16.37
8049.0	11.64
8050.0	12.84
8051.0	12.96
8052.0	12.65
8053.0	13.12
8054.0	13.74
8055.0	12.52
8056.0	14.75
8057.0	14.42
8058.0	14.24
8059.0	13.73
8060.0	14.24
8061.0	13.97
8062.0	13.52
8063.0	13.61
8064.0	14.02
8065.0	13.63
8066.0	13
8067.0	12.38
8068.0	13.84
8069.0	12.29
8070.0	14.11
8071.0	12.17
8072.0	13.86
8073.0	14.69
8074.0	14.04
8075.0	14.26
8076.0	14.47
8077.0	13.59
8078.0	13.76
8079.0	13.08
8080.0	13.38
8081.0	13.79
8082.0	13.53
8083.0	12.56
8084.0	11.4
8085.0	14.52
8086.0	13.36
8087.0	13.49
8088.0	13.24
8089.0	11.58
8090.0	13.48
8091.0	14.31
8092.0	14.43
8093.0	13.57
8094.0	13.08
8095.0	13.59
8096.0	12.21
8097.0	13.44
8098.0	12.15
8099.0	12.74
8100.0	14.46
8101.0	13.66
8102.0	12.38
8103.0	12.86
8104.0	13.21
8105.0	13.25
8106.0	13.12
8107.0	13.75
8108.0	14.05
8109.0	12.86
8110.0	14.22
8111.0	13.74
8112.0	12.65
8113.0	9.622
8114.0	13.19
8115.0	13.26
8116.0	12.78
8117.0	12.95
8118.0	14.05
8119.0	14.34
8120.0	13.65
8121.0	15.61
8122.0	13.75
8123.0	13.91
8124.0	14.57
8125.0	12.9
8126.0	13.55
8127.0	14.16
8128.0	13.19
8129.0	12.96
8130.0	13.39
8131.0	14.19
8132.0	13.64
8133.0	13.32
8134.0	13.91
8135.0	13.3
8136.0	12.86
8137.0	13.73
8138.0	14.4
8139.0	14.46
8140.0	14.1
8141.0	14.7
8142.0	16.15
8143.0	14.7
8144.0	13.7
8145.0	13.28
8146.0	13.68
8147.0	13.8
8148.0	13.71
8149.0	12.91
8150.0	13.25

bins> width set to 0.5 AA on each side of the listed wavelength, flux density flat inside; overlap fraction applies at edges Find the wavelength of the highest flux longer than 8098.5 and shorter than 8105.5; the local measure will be 8100.0 AA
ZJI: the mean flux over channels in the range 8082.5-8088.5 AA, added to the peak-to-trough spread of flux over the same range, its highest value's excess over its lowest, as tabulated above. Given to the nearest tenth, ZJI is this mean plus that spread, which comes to 16.2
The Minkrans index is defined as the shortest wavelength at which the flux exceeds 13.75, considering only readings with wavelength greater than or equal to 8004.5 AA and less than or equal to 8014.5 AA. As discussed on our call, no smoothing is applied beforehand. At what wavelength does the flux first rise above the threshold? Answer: 8007.0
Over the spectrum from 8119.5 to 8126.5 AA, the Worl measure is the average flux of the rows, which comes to 14.0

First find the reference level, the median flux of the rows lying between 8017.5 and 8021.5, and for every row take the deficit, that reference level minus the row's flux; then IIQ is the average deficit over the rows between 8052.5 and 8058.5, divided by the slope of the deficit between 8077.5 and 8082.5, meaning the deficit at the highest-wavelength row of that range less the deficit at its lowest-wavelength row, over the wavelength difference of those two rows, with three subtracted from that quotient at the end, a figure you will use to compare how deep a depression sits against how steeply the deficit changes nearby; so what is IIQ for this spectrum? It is 14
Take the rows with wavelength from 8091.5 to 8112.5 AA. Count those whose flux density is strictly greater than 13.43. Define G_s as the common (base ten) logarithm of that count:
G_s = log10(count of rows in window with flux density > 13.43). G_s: 1.00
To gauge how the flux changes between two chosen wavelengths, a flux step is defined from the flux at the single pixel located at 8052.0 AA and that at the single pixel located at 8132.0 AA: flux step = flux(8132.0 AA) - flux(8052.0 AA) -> 1.0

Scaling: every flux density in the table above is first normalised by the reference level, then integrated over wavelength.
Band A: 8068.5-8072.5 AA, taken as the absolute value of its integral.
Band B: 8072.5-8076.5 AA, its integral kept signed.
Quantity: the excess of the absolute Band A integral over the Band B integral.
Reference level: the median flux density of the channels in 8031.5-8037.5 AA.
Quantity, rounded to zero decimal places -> 0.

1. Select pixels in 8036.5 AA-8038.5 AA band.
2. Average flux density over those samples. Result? 12.9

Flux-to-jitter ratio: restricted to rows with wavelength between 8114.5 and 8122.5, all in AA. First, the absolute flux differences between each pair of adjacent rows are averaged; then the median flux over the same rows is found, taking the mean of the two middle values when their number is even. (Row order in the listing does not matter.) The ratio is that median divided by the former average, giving 15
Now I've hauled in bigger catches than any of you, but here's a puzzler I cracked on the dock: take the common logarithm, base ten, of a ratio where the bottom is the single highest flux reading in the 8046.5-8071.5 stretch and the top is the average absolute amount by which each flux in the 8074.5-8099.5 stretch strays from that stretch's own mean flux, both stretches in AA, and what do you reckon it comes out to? -1.42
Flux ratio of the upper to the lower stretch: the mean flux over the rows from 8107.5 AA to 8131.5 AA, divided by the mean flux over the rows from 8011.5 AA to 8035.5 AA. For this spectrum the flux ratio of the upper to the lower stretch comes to 0.99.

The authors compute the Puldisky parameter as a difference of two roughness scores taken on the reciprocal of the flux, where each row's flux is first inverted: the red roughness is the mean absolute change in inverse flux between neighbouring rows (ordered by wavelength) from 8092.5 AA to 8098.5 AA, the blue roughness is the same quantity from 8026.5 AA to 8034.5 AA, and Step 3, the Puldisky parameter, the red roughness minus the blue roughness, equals 0.0015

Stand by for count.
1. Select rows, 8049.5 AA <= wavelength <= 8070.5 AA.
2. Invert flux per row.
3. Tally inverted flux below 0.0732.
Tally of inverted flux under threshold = 10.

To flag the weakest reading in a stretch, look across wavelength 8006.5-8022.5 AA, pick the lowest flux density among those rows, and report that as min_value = 12.6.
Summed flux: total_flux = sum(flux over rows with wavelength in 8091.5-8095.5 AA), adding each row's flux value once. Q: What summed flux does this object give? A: 54.7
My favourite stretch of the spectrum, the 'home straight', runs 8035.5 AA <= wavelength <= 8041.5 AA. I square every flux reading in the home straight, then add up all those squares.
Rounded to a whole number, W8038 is 1138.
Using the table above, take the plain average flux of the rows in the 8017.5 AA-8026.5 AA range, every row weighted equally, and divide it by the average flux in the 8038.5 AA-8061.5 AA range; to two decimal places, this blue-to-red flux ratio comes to 1.02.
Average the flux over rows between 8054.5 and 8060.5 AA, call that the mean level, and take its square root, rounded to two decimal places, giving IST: 3.74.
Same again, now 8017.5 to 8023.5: 3.78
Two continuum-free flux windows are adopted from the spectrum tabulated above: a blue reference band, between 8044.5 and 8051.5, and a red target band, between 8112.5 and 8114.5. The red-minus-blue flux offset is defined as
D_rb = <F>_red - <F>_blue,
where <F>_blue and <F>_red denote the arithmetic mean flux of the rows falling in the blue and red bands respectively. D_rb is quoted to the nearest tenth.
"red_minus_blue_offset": -1.7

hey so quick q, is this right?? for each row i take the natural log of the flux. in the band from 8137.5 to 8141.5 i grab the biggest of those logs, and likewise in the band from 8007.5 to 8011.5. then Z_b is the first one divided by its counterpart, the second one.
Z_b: 1.03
